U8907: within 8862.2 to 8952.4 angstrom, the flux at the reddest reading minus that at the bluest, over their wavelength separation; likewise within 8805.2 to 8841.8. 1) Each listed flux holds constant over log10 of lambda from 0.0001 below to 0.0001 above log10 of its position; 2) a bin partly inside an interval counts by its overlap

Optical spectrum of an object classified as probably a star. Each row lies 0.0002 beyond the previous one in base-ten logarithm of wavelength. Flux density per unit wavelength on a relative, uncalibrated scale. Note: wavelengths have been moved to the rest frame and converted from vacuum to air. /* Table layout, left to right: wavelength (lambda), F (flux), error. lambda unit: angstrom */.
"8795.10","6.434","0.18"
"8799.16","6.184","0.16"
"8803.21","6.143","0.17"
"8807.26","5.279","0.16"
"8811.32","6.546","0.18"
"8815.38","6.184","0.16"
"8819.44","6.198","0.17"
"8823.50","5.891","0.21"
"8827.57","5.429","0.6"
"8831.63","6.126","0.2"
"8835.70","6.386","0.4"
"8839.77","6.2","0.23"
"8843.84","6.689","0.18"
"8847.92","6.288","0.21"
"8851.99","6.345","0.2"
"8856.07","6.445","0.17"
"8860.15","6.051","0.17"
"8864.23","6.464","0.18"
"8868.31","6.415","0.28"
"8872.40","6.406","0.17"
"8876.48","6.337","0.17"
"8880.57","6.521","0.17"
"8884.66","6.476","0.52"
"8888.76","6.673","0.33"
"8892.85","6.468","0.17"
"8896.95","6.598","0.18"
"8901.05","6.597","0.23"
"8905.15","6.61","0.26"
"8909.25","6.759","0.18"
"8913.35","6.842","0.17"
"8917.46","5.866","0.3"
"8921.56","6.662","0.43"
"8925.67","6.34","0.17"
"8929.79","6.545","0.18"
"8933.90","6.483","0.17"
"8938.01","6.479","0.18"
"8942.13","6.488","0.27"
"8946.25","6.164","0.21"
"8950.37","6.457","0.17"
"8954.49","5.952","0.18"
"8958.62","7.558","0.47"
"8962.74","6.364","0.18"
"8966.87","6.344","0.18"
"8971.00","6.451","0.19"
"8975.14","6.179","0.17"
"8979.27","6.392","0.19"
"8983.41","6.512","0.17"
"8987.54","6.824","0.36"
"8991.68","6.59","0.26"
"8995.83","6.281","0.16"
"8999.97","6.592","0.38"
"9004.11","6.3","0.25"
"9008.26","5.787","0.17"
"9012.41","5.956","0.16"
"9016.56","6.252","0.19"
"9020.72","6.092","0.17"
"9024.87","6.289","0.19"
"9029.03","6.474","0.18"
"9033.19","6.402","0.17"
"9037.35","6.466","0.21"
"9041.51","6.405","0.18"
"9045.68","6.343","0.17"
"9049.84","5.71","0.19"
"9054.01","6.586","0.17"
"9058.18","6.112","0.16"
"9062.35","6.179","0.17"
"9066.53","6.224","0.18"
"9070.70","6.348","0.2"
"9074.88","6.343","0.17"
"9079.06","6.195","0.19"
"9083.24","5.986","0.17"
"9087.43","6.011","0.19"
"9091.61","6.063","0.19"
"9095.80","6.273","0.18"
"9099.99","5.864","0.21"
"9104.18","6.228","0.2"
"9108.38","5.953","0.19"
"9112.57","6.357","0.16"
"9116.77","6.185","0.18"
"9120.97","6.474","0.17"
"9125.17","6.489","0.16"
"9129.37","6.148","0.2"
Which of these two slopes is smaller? -0.0001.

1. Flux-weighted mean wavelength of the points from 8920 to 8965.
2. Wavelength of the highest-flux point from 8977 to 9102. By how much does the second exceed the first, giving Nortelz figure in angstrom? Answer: 45.3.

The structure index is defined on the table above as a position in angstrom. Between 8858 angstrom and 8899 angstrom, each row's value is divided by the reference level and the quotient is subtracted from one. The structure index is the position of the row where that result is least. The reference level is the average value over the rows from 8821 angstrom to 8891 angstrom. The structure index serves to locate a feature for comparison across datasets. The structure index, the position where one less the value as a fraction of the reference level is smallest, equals 8888.76 angstrom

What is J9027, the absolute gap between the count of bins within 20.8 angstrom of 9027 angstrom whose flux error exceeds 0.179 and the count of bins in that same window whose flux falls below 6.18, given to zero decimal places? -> 2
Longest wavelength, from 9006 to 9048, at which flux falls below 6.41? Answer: 9045.68 angstrom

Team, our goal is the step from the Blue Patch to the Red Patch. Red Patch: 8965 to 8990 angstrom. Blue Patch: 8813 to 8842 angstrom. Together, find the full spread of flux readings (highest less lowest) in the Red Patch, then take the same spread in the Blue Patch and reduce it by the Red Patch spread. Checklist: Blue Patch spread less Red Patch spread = 0.31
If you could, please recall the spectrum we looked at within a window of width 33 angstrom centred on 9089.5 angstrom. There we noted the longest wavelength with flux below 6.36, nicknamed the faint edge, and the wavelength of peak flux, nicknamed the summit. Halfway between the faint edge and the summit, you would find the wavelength 9089.5 angstrom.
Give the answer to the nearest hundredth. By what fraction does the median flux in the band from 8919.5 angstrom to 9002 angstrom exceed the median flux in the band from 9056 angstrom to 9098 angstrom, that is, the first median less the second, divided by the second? 0.05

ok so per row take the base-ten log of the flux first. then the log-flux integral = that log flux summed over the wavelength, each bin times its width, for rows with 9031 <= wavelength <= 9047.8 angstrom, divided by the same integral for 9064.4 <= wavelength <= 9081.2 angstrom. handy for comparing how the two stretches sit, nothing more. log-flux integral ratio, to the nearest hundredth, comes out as 1.01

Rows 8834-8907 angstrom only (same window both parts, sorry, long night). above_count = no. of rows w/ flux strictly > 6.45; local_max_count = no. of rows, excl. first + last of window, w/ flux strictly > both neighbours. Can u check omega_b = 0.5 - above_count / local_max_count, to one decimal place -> -1.0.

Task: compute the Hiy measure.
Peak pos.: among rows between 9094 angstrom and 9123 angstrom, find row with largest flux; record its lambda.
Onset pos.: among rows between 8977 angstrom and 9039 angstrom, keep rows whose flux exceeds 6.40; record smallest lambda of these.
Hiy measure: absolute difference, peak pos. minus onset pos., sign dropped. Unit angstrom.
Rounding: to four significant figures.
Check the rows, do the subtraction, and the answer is 137.6 angstrom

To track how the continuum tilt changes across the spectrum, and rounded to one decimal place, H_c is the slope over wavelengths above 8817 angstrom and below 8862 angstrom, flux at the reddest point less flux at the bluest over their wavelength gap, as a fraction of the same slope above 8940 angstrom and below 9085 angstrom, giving 1.0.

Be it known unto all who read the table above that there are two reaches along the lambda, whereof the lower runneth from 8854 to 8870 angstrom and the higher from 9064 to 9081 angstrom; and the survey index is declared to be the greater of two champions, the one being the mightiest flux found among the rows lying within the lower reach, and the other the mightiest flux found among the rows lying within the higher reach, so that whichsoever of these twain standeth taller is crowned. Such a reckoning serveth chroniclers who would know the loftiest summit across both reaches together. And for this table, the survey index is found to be 6.46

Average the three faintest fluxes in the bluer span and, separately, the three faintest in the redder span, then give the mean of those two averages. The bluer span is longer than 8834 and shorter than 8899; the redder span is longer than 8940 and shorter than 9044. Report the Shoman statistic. 6.04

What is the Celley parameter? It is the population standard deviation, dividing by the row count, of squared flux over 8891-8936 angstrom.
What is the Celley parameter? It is 3.1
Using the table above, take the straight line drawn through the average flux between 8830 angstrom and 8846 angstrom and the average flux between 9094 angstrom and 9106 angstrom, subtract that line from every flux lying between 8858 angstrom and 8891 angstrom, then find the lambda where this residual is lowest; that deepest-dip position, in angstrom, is 8860.15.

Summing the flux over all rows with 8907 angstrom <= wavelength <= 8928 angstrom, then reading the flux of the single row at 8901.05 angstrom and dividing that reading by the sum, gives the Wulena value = 0.203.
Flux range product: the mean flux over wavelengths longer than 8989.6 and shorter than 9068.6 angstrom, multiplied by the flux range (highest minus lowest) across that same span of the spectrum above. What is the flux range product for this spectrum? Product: 5.5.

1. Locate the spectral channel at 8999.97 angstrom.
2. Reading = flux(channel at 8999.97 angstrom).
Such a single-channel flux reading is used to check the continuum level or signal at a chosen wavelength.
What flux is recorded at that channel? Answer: 6.592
